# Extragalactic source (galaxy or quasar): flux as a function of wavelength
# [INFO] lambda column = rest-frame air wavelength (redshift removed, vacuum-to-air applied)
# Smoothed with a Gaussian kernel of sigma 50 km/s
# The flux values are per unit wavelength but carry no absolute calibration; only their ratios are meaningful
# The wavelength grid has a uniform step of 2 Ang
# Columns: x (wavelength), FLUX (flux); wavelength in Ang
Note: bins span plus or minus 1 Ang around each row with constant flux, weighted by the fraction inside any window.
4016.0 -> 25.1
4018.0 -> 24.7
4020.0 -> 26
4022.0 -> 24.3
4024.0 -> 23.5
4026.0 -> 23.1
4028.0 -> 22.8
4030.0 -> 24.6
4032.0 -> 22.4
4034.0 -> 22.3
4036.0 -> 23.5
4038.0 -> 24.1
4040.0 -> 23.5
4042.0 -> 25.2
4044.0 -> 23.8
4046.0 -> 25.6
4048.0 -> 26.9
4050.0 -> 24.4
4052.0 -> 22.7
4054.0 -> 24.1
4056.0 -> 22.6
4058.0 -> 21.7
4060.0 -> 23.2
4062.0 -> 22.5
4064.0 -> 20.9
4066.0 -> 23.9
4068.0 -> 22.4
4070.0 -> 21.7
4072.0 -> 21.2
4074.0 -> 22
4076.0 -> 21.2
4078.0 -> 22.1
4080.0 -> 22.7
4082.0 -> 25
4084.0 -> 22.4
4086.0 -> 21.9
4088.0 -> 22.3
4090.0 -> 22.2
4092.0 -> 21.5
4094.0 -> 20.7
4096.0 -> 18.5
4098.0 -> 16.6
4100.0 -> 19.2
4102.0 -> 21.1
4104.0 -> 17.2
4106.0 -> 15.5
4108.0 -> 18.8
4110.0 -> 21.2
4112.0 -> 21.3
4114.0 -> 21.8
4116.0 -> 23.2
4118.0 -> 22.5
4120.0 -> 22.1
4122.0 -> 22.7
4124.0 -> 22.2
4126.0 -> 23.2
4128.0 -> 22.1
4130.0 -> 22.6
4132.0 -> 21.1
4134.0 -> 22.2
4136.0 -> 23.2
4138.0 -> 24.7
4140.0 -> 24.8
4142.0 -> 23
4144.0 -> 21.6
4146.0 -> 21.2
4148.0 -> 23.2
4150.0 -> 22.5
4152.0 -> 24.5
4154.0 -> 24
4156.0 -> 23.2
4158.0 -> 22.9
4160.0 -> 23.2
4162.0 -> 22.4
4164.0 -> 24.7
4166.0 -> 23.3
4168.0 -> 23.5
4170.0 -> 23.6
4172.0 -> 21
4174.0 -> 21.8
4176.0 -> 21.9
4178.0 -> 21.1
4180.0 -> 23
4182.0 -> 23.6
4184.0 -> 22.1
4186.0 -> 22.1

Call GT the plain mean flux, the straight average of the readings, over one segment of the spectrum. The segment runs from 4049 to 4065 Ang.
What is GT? 22.8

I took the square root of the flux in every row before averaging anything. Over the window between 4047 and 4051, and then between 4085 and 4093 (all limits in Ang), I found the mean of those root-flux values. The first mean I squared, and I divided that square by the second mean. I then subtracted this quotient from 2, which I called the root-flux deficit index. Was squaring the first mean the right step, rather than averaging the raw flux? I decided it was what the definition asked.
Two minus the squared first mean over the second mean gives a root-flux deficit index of -3.47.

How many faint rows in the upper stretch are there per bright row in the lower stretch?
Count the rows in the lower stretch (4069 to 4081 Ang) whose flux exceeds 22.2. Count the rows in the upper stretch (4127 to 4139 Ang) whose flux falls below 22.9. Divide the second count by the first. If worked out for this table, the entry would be 4.0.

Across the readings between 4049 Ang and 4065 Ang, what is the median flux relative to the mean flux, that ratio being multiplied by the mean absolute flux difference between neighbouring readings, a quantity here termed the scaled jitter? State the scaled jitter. 1.3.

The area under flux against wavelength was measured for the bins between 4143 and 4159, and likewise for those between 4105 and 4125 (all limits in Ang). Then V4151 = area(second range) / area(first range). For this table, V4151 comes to 1.15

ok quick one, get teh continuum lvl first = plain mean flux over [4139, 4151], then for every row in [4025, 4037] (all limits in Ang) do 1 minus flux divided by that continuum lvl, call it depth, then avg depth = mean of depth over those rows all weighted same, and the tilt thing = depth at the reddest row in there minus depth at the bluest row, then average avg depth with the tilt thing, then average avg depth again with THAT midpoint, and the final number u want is -0.02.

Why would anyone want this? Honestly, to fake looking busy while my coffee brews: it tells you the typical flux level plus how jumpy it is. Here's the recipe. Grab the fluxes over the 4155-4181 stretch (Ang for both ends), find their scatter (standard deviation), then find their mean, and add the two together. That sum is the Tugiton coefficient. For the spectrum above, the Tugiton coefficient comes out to 23.8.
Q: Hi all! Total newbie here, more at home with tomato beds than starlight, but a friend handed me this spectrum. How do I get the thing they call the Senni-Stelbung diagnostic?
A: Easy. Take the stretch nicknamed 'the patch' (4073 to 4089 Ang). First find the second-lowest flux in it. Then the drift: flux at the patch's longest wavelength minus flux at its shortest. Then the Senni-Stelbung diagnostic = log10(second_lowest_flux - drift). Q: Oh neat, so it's 1.33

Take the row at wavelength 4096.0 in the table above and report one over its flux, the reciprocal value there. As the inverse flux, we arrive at 0.054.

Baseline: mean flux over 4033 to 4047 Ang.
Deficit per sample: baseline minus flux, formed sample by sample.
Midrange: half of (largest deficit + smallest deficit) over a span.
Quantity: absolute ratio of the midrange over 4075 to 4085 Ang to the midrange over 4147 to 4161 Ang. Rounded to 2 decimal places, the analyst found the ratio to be 1.80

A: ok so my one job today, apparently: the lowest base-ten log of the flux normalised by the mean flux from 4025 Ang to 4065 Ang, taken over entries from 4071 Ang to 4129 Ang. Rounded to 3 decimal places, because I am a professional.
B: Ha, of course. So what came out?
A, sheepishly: -0.181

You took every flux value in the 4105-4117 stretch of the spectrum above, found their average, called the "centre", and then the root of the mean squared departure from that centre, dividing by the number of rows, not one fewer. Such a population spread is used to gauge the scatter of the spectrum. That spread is 2.5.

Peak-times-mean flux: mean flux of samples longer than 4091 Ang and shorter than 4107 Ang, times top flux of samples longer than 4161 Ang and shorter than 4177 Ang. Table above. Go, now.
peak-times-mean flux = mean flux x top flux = 464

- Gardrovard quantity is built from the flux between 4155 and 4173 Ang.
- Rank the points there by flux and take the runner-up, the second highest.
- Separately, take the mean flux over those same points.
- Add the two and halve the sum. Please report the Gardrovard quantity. 23.3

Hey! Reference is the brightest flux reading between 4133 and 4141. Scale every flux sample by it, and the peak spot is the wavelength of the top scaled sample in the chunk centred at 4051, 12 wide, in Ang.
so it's 4048.0 Ang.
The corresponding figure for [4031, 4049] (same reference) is 4048.0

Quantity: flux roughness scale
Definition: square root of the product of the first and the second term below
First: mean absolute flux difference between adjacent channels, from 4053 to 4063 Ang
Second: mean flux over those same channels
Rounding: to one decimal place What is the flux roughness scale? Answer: 5.1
